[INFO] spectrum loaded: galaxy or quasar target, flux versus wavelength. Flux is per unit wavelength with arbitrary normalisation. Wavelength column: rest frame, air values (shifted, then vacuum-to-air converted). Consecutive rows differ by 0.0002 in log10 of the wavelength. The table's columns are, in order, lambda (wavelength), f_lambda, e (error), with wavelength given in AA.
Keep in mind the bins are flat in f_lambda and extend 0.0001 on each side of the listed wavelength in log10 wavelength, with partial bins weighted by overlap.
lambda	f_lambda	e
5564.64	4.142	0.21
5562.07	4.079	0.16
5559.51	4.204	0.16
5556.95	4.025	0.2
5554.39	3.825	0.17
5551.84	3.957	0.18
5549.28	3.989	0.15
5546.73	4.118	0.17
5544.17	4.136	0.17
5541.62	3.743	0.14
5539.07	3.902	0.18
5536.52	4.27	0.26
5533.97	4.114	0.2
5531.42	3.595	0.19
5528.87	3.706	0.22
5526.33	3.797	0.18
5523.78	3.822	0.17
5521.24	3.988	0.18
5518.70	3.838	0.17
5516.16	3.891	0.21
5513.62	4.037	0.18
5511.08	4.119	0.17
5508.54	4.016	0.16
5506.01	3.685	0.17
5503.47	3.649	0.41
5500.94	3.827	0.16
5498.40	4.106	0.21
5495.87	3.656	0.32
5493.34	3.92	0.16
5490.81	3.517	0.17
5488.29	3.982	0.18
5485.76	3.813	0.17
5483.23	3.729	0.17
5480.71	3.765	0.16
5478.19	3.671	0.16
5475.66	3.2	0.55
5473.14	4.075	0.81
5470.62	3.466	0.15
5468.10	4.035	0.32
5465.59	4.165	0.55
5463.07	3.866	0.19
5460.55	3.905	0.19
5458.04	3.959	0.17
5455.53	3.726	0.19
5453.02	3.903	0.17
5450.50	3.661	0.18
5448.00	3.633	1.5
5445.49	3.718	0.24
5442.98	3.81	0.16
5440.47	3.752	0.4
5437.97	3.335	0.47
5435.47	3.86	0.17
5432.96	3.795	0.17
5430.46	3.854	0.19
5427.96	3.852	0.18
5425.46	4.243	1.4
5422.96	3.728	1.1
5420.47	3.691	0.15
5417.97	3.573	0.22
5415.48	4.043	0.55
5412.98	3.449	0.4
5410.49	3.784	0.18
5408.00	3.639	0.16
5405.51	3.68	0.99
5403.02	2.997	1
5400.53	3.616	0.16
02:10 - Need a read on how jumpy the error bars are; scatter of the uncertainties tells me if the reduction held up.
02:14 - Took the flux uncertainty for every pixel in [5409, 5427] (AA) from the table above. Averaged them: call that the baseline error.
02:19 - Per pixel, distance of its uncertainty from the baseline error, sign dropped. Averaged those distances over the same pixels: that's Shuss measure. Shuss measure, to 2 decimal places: 0.39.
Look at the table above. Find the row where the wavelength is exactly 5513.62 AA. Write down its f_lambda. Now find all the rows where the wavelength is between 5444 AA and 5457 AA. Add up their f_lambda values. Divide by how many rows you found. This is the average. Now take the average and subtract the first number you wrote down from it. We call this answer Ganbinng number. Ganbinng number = -0.3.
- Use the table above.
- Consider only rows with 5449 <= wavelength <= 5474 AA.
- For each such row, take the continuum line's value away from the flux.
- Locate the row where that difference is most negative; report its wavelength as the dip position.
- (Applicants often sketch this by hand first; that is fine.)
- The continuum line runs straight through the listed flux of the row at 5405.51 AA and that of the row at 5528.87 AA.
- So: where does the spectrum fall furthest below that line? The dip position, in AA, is 5470.62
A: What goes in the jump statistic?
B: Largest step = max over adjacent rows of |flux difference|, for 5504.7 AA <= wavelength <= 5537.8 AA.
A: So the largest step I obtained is 0.52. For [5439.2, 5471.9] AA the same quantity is 0.57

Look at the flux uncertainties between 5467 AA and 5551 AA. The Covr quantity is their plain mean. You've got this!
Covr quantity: 0.22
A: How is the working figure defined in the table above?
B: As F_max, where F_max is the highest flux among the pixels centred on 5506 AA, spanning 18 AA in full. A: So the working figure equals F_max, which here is 4.119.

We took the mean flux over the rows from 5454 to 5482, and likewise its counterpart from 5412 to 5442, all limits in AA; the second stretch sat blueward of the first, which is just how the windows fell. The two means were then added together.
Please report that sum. 7.57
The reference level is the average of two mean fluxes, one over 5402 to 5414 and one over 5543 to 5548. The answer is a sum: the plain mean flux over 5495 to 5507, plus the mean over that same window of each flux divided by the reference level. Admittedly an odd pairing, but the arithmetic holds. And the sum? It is 4.78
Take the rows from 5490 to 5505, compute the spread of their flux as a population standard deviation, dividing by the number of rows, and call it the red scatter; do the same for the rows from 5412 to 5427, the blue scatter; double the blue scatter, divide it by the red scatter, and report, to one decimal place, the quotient 2.8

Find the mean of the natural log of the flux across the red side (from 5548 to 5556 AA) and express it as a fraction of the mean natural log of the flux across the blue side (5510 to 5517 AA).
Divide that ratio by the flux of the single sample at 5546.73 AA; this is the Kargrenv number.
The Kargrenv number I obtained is 0.239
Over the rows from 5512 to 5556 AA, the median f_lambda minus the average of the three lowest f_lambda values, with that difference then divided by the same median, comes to 0.057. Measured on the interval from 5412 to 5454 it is 0.080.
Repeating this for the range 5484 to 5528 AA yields 0.060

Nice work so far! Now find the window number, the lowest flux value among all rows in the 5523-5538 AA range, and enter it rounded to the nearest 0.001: 3.595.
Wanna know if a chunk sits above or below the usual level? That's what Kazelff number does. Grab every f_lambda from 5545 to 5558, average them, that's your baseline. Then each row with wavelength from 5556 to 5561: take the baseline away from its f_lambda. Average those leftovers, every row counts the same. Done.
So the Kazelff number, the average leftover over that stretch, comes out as 0.13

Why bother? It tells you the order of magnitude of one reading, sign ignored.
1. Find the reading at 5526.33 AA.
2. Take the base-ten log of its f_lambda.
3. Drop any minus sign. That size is 0.579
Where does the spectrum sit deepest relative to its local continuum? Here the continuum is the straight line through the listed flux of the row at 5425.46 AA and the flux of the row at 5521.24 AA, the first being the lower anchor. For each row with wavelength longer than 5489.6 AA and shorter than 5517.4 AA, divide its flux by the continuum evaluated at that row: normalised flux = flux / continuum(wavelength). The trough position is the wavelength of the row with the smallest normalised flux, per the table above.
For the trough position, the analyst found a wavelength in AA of 5490.81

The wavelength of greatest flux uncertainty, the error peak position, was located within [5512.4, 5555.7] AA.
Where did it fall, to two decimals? 5536.52 AA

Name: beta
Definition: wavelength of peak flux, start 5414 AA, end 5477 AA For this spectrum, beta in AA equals 5425.46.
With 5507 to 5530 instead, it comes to 5511.08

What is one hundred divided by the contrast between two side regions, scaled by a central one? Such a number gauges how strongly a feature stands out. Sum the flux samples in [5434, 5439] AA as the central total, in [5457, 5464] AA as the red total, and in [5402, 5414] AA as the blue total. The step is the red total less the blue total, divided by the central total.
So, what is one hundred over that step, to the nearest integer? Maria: -124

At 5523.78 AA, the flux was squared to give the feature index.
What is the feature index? 14.6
